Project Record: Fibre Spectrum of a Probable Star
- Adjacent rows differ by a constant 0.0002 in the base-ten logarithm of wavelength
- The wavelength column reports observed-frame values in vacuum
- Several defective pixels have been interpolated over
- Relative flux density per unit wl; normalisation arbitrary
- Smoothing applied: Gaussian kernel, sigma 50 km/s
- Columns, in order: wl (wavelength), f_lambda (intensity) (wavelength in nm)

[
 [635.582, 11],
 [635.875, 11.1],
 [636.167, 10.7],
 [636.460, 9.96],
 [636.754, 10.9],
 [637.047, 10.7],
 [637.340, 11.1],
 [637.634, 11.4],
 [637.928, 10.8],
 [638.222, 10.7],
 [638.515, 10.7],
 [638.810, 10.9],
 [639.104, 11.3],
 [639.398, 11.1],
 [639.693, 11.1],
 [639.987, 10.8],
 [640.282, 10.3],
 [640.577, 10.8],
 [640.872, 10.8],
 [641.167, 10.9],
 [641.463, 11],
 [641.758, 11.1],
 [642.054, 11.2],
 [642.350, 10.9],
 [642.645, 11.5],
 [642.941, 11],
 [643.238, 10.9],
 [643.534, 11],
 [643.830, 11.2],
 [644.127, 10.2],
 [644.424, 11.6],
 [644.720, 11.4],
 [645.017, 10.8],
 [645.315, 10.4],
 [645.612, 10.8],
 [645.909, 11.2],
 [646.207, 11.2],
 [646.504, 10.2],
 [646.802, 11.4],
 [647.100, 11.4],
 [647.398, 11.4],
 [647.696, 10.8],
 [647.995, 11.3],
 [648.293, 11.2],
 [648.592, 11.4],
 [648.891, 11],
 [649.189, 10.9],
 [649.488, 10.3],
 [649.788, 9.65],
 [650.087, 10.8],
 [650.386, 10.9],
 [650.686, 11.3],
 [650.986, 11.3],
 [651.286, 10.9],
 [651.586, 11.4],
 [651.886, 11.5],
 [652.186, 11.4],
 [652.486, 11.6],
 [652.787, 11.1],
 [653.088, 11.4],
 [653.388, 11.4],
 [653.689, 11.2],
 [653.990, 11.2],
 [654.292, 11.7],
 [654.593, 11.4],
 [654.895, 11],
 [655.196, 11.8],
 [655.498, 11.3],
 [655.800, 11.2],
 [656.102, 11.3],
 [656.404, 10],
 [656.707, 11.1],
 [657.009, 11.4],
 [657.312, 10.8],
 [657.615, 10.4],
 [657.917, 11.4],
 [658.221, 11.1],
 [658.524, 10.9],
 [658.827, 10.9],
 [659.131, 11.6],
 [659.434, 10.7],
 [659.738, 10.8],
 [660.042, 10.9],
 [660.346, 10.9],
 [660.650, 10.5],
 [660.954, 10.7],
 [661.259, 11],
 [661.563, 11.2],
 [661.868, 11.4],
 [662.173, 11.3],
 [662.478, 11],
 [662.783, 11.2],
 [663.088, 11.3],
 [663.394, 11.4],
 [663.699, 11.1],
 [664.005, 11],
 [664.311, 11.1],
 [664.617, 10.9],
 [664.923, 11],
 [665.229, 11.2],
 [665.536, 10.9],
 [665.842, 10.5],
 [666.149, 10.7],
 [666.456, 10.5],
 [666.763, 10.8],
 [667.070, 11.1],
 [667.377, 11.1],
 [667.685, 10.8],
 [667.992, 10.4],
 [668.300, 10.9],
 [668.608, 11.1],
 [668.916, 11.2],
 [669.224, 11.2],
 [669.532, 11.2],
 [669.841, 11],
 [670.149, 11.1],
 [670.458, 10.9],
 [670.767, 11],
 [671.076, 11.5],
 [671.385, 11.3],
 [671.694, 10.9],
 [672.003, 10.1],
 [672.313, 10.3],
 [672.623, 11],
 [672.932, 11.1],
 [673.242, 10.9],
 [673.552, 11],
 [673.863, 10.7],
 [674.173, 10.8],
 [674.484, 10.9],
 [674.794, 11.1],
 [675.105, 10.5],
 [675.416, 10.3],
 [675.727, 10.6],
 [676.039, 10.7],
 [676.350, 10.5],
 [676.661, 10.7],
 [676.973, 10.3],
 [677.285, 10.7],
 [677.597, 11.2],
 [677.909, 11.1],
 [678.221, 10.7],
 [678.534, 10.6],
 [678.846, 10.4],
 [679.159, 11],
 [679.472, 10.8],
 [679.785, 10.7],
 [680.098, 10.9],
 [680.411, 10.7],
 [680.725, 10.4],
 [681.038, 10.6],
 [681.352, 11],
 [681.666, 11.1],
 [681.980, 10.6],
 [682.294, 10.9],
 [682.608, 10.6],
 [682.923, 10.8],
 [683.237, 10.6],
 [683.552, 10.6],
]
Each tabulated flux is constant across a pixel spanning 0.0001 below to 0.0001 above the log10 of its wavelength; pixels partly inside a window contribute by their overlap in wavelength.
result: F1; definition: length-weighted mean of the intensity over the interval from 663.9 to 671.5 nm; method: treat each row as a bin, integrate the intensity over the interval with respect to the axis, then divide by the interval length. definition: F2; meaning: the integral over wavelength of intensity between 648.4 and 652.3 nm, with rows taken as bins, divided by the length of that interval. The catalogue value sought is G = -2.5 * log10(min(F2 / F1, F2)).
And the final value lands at -0.001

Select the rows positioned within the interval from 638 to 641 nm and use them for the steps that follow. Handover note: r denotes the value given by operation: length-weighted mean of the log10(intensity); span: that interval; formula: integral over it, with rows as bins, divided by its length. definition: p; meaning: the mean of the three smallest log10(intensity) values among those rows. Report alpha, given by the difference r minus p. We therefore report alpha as 0.0116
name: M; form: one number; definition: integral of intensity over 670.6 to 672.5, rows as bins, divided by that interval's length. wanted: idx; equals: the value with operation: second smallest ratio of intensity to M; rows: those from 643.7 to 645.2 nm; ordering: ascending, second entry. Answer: 1.00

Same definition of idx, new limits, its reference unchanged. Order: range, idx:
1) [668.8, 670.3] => 1.02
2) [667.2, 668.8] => 1.00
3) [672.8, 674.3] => 1.00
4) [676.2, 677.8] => 0.97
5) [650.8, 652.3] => 1.04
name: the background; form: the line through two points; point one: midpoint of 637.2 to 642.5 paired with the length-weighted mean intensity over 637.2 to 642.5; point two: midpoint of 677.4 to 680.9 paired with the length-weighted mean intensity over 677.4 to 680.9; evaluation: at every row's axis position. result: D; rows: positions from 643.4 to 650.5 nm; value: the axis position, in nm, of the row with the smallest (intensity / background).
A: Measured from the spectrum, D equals 649.788 nm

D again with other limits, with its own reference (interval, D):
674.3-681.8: 675.416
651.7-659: 656.404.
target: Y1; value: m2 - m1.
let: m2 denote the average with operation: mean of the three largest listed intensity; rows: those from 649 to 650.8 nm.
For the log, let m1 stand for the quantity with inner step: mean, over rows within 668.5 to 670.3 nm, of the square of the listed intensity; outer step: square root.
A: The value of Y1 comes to -0.10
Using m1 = 11.1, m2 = 11.0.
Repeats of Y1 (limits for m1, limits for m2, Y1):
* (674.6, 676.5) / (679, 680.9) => 0.28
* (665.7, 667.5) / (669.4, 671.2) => 0.48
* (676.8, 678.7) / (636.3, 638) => 0.36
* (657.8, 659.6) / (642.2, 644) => 0.13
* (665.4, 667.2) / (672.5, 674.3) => 0.28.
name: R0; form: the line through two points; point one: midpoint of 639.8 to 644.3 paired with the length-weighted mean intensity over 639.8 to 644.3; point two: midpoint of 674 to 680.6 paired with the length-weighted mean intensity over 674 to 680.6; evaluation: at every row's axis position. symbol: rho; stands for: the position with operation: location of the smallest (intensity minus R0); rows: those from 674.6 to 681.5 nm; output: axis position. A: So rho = 675.416 nm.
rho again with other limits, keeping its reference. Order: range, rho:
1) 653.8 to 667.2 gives 656.404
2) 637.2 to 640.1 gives 638.222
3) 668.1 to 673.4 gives 672.003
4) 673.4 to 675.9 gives 675.416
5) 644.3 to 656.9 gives 649.788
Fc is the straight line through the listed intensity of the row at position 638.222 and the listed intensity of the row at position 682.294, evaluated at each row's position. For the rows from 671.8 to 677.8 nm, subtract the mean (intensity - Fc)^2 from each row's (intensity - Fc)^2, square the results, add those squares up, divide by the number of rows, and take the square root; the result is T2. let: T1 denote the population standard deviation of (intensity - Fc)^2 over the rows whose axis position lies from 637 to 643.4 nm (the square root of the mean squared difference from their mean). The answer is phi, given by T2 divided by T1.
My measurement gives 0.9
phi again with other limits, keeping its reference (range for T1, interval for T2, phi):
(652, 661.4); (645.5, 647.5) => 0.5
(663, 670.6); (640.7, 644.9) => 2.8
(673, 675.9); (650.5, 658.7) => 2.6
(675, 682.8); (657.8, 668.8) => 1.5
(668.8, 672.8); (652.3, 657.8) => 1.6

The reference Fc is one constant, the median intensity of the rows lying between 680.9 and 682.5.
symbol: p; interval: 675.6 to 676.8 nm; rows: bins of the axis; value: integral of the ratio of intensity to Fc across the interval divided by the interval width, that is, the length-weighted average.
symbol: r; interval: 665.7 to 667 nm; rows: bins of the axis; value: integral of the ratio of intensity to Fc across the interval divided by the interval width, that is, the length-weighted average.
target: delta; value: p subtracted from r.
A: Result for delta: 0.003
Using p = 0.97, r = 0.98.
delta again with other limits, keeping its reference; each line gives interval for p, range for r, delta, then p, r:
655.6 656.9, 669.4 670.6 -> 0.010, 1.00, 1.01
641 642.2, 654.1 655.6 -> 0.036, 1.01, 1.05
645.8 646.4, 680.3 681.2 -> -0.052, 1.02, 0.97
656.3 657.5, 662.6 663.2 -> 0.037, 0.99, 1.03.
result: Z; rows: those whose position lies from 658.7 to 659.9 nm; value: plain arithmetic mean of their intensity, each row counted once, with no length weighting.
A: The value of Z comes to 11.0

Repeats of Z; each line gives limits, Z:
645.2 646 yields 10.8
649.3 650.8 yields 10.6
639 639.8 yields 11.2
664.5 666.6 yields 10.8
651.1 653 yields 11.3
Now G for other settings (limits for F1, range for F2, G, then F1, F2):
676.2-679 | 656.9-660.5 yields -0.029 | 10.69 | 11.0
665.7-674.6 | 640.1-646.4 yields -0.006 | 10.90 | 11.0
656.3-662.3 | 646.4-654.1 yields -0.014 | 10.96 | 11.1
